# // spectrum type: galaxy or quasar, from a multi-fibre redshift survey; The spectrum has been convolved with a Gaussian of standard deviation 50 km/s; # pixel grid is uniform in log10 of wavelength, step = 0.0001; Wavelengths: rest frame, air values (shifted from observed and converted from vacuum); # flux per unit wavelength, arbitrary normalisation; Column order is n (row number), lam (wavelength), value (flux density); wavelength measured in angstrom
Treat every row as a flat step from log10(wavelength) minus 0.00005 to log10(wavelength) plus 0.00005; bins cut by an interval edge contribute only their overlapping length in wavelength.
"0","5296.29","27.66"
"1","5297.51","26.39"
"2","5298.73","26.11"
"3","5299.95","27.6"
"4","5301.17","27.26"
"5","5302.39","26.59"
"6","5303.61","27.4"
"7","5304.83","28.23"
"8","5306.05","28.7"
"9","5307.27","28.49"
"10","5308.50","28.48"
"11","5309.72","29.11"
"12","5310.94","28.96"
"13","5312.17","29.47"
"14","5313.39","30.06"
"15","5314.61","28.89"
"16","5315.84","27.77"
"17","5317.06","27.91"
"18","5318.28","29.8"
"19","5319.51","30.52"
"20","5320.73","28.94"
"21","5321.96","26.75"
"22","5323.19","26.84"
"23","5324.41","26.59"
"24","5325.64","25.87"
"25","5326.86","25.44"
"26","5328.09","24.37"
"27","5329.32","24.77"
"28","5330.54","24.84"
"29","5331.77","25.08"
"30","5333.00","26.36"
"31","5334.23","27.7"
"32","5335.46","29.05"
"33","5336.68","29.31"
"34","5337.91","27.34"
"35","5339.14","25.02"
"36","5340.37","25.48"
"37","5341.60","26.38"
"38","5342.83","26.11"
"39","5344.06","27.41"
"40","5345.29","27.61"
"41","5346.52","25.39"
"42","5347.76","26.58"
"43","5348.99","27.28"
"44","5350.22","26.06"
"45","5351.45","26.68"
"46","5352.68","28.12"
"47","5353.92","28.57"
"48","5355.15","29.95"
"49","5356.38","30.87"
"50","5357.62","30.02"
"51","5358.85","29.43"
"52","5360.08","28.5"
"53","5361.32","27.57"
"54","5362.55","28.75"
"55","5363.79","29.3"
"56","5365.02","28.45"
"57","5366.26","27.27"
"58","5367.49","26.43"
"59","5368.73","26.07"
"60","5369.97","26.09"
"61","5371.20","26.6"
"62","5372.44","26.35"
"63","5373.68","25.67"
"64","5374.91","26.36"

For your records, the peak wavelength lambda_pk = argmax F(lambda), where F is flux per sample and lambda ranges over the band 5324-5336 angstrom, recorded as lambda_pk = 5335.46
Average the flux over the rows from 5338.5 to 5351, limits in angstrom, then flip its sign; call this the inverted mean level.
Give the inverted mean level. -26.3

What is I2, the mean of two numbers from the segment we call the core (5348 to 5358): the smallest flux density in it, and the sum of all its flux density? 127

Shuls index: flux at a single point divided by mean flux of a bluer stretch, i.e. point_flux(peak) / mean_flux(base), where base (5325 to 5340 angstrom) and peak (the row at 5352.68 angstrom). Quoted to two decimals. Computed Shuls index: 1.07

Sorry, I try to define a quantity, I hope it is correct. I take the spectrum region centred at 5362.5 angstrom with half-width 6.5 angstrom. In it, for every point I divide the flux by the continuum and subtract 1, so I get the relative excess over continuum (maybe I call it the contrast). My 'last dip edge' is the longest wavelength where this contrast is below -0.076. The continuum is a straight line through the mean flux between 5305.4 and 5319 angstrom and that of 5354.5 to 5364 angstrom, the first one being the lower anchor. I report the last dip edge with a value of 5368.73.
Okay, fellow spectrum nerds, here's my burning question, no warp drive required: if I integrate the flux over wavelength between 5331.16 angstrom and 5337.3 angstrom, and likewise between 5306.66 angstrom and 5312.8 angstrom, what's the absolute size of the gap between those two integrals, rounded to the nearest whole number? 8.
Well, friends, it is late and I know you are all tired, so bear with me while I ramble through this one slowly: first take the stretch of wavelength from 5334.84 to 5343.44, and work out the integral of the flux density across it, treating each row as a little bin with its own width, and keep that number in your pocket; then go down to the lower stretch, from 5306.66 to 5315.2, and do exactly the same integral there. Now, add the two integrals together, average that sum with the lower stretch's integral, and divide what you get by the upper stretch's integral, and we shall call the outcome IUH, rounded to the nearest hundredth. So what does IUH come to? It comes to 1.57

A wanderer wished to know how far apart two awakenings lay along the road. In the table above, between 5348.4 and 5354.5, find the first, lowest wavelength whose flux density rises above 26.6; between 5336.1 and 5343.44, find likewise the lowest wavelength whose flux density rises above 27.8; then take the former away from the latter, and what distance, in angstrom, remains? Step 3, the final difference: -12.3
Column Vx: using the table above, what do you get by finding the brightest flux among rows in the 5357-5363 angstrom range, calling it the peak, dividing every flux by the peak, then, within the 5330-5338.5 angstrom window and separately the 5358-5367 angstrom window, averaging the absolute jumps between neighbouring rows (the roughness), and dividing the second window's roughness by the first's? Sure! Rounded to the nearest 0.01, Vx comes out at 0.87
